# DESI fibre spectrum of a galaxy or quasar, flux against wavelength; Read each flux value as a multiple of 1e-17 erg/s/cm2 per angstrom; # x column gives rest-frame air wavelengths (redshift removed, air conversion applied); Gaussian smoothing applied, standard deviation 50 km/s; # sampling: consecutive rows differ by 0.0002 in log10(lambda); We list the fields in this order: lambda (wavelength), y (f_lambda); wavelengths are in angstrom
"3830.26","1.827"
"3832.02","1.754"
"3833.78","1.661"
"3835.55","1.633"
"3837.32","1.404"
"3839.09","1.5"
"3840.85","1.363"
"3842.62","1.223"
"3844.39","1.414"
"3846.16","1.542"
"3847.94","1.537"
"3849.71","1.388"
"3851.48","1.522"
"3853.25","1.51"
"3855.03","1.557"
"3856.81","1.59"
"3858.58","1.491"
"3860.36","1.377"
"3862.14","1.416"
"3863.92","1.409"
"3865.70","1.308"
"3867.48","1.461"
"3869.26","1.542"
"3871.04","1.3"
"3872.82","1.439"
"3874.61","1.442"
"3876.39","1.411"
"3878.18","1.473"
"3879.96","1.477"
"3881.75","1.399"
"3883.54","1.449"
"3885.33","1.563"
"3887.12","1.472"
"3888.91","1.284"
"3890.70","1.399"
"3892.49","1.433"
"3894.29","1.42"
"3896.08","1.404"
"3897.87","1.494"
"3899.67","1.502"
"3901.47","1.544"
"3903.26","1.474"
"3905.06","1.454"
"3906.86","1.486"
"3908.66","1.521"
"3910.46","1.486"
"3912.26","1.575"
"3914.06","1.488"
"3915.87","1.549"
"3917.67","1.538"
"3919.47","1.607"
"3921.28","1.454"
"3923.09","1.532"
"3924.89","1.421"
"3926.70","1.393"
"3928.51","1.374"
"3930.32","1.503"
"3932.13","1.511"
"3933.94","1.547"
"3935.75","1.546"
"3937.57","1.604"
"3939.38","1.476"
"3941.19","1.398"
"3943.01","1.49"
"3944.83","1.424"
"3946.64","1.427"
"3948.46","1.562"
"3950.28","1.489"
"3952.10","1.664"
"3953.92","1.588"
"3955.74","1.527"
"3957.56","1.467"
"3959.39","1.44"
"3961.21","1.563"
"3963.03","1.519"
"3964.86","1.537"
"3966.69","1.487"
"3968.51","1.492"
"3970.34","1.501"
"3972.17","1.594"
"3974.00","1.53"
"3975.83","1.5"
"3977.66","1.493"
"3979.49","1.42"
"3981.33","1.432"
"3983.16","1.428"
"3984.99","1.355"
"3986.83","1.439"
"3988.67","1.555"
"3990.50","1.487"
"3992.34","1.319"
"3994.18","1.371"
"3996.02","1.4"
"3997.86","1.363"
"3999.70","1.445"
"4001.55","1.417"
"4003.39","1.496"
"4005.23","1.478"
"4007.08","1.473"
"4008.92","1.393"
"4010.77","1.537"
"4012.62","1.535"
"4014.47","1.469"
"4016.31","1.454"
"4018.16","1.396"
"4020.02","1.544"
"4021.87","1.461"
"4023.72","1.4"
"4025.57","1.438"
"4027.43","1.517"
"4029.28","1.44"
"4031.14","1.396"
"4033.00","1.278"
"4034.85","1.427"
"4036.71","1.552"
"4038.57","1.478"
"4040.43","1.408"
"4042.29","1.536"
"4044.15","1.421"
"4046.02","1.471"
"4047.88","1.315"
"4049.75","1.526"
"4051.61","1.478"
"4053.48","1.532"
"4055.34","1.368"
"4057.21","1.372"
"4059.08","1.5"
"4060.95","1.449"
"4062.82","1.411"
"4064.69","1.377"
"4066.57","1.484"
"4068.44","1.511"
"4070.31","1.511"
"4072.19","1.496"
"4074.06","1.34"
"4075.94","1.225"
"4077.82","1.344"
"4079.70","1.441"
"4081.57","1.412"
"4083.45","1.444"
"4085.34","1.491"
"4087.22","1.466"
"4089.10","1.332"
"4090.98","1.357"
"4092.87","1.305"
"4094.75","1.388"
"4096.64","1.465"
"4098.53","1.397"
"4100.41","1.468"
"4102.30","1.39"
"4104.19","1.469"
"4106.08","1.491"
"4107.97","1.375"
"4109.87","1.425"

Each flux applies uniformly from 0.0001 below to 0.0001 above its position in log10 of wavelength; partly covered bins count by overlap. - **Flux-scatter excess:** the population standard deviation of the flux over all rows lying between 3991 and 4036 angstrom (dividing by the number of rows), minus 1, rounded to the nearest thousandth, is -0.934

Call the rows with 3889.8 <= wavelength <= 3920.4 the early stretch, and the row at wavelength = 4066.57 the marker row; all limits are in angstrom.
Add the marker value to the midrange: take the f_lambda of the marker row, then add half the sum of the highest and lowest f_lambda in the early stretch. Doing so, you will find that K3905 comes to 2.99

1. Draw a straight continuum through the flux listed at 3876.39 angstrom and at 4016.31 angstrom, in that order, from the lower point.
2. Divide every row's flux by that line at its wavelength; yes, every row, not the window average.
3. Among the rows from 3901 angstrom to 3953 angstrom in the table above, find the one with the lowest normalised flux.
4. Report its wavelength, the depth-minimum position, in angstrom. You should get 3928.51 angstrom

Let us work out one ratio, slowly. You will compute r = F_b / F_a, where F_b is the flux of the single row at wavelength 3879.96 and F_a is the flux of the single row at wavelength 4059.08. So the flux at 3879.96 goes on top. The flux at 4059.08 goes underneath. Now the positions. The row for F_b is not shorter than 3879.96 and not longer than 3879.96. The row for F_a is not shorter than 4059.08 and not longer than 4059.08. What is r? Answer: 0.98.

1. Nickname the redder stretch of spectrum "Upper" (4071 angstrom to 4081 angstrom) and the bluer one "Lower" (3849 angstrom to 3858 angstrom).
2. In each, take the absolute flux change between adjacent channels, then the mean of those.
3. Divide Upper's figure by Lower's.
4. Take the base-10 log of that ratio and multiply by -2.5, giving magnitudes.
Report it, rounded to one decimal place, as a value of -0.8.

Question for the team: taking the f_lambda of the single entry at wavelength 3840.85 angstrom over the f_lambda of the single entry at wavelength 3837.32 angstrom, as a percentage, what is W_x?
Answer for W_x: 97.1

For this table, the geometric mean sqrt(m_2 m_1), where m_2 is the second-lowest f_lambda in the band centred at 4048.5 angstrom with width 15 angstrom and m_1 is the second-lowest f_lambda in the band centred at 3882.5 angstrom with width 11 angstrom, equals 1.41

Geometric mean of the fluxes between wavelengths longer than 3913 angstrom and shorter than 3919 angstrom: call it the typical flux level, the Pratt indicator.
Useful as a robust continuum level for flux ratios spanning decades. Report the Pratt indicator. 1.52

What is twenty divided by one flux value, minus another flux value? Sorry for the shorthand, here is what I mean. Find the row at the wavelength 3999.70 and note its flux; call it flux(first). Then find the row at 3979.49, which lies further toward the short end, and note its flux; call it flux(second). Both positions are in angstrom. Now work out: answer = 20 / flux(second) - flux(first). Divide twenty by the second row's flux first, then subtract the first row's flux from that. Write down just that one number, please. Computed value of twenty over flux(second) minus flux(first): 12.6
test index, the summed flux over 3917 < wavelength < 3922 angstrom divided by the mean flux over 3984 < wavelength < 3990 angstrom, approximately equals 3.17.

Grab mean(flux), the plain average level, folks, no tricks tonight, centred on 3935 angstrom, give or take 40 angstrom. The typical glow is 1.504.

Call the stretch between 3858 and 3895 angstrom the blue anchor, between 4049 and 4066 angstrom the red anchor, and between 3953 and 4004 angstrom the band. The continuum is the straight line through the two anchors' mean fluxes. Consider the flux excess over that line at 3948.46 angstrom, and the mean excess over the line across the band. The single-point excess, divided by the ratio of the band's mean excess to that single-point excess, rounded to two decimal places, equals 0.50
